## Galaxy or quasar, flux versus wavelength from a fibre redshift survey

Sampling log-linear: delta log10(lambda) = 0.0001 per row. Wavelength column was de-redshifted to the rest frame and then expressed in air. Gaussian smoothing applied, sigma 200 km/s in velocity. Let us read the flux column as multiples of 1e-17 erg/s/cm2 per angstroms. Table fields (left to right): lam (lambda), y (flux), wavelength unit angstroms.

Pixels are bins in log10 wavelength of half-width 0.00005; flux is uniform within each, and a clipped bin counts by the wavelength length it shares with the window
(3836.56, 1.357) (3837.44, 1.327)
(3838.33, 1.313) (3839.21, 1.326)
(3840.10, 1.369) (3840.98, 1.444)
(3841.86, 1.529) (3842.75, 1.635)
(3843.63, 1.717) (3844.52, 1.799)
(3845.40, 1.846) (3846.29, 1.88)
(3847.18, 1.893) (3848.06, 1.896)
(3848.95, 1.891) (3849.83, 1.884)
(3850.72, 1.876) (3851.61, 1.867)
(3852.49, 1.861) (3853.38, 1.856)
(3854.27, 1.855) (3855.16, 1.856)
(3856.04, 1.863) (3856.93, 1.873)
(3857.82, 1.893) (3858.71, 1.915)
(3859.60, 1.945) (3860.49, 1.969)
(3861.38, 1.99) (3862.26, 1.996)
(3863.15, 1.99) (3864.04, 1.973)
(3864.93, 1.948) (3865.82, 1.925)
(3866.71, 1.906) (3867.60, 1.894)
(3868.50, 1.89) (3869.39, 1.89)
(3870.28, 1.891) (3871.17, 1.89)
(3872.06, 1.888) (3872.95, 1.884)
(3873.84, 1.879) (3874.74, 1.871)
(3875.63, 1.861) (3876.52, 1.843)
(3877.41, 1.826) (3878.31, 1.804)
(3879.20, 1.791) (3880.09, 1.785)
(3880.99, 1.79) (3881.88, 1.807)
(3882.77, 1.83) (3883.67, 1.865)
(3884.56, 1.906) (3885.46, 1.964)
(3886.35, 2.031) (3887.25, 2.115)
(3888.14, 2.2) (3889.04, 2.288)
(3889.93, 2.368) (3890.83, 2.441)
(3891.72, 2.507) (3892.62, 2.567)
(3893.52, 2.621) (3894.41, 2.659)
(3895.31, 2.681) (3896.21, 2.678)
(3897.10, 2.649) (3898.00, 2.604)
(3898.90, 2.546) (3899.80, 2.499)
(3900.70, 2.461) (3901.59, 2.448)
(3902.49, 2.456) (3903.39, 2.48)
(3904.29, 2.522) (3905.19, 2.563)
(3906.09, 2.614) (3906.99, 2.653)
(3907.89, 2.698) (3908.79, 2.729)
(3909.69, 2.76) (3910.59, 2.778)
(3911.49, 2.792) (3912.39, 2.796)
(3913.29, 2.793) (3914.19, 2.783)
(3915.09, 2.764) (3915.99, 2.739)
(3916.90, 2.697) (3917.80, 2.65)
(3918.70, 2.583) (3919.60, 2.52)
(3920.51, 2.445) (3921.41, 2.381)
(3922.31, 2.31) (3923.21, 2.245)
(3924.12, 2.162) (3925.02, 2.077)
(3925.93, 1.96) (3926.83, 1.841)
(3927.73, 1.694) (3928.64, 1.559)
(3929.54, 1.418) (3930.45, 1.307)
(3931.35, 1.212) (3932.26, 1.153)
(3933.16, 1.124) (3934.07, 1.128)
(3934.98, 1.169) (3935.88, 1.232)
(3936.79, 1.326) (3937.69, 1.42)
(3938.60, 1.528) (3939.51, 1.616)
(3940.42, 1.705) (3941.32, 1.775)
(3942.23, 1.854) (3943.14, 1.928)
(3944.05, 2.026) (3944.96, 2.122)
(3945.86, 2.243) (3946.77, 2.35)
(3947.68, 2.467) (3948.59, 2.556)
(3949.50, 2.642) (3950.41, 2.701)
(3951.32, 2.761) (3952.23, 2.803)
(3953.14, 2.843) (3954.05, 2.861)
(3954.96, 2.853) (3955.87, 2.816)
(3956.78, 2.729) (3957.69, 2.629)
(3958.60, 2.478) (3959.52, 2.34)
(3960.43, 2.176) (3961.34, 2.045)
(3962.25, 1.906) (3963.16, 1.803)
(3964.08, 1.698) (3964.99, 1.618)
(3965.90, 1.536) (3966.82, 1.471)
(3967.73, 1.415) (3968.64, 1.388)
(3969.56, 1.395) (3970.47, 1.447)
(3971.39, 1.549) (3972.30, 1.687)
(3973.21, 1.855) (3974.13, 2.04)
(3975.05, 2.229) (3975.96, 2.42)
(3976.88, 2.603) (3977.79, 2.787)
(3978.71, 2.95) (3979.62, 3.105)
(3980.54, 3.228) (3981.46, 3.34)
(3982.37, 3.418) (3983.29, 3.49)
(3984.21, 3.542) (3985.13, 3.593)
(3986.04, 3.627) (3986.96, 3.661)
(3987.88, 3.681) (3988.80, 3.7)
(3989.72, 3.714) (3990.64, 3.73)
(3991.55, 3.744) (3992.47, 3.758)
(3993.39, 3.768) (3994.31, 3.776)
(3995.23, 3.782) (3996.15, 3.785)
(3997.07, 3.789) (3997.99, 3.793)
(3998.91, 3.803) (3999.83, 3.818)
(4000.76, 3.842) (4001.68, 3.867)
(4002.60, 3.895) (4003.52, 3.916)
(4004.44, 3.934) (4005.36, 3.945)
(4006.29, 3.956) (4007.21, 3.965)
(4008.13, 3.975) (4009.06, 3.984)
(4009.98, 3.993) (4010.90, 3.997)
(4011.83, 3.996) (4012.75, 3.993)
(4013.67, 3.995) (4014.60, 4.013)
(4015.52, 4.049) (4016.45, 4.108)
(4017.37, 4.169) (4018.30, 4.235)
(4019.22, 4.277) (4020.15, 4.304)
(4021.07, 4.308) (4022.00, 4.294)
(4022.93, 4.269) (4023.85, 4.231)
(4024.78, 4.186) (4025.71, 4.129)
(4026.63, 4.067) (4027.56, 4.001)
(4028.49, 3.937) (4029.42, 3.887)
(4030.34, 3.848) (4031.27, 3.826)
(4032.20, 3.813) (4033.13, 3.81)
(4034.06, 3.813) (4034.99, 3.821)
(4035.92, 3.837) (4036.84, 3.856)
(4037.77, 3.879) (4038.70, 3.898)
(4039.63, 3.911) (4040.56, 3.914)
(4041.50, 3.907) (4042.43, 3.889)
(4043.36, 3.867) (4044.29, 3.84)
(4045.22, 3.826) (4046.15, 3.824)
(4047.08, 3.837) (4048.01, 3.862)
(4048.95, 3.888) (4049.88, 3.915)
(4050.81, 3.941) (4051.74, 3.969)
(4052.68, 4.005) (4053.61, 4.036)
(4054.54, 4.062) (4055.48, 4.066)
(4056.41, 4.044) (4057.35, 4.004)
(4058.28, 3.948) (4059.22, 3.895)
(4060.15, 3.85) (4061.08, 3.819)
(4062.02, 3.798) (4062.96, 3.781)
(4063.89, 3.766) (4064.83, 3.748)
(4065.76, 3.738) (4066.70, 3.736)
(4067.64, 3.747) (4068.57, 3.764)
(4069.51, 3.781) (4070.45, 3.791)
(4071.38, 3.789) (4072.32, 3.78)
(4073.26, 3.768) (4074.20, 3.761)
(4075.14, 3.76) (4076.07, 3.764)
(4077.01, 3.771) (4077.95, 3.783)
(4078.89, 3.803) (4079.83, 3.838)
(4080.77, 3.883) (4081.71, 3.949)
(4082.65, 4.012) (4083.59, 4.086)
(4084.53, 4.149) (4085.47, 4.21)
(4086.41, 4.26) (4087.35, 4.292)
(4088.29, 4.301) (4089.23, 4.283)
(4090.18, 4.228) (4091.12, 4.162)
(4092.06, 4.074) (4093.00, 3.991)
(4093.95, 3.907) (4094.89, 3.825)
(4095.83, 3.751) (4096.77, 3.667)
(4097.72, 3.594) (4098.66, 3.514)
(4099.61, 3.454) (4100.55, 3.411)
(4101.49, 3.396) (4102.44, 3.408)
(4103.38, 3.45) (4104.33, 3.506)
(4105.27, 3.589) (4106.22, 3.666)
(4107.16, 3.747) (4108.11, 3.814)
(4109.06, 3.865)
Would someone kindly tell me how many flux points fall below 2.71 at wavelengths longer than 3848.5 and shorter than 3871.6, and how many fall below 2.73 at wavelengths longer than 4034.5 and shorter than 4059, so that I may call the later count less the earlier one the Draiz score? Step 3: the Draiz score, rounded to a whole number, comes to -26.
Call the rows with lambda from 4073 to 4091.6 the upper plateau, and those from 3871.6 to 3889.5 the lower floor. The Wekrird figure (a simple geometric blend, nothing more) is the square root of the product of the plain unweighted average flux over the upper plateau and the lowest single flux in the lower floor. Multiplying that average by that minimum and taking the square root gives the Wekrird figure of 2.67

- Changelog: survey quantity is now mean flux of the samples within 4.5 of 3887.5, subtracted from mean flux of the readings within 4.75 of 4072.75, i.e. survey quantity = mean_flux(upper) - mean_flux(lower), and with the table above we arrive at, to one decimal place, 1.6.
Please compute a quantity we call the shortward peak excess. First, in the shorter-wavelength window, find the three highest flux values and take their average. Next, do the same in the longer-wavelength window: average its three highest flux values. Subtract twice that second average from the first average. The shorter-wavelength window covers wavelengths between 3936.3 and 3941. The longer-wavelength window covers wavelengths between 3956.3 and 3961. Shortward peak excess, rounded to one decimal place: -3.6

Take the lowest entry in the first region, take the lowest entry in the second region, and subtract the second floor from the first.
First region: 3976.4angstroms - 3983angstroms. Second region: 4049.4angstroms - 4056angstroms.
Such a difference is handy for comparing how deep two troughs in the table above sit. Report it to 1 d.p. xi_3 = -1.3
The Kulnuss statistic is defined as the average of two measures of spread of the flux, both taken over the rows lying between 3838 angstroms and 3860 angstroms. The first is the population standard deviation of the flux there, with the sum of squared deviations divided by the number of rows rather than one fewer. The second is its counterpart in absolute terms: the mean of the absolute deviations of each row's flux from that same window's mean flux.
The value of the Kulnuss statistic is 0.179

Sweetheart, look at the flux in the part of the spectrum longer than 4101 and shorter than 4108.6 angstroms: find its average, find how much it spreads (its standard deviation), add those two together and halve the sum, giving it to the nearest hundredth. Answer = 1.86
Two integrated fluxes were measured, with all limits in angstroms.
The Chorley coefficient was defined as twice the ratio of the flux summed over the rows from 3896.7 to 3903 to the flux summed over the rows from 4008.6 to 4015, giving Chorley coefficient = 1.3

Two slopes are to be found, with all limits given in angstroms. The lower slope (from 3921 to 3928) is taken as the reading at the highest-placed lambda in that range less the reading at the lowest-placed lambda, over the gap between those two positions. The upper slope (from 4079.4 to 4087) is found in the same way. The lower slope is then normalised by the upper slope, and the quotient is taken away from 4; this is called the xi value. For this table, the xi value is 6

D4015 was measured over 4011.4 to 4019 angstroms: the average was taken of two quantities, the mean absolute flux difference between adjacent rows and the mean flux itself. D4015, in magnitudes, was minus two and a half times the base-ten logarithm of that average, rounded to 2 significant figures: -0.78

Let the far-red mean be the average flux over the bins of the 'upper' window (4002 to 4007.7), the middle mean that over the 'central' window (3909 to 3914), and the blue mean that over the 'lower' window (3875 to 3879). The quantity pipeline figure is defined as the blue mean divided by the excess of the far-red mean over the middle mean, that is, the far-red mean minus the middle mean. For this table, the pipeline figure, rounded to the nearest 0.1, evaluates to 1.6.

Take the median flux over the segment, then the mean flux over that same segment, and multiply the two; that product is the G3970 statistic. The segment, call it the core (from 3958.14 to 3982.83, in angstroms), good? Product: 4.4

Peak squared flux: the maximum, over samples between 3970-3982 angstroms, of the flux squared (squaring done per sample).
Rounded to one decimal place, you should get 11.2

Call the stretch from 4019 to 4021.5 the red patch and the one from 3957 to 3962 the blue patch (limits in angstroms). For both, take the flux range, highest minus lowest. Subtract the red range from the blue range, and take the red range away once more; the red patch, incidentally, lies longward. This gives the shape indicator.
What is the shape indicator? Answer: 0.5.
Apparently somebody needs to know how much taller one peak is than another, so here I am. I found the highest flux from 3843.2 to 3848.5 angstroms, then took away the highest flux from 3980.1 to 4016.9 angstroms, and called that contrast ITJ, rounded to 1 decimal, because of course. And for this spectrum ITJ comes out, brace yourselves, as -2.2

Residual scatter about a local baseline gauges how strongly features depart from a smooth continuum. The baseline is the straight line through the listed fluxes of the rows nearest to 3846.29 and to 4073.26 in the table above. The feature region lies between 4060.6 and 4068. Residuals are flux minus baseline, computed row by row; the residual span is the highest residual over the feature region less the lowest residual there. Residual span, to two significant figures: 0.13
